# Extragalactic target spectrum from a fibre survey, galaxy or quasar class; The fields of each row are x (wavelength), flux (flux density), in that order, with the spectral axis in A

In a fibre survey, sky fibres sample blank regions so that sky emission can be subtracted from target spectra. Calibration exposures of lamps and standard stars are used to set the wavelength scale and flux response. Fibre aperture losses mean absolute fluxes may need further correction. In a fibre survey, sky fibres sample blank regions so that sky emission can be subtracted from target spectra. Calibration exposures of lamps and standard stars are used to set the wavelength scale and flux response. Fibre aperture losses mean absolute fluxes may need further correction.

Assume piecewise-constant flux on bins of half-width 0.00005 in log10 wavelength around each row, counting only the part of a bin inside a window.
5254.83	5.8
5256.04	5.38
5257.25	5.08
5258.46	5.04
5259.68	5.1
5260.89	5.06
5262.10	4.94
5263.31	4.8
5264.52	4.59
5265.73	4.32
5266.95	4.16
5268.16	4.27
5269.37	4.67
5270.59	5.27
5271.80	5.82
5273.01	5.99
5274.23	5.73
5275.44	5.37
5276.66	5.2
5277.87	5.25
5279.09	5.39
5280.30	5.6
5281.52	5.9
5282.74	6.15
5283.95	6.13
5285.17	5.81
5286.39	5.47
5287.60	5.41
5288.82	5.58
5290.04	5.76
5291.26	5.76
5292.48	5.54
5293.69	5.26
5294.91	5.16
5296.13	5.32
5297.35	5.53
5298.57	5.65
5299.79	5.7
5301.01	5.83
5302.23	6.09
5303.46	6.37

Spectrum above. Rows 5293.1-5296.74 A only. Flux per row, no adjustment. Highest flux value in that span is 5.32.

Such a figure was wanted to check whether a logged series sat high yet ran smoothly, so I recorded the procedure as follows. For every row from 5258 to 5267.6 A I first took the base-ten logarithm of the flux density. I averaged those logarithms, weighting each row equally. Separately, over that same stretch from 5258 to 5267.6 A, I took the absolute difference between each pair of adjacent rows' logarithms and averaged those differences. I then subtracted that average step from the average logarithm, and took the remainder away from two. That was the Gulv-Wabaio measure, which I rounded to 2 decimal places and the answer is 1.34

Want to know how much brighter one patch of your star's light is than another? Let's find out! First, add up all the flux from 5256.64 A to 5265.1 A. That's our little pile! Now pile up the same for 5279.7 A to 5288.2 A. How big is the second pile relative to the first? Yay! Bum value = 1.17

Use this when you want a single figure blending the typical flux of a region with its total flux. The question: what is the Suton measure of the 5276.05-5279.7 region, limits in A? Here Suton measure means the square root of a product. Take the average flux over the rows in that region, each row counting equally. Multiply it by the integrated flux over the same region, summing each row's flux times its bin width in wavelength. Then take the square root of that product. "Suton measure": 10.1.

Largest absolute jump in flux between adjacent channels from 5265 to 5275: 0.600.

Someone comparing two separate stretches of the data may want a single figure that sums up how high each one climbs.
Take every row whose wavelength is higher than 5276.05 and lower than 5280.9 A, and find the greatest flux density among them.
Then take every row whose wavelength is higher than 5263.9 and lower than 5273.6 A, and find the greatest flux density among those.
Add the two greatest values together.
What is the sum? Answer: 11.6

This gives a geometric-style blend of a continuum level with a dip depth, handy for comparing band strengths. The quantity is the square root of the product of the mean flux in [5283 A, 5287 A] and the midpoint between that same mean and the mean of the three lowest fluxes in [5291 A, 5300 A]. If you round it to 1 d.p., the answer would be 5.7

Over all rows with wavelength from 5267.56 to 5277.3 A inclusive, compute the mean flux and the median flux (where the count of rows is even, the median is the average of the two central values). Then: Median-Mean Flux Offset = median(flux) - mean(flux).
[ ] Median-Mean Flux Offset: 0.03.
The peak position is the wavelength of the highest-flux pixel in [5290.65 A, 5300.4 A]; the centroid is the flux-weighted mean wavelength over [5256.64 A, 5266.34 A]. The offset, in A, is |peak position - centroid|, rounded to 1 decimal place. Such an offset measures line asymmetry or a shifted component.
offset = 29.9 A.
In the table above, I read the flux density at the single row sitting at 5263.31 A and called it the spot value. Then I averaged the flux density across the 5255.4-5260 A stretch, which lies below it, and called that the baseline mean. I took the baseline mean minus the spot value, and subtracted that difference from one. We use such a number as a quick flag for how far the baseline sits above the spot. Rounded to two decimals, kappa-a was 0.65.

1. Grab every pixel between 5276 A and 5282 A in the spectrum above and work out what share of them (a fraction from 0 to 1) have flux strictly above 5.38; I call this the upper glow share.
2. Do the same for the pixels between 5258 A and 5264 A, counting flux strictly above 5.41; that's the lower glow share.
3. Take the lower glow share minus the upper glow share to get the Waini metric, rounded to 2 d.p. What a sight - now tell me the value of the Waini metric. -0.60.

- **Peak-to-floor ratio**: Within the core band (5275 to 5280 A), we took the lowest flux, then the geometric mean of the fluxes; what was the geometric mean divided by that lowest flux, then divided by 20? 0.0510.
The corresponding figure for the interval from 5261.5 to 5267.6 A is 0.0547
